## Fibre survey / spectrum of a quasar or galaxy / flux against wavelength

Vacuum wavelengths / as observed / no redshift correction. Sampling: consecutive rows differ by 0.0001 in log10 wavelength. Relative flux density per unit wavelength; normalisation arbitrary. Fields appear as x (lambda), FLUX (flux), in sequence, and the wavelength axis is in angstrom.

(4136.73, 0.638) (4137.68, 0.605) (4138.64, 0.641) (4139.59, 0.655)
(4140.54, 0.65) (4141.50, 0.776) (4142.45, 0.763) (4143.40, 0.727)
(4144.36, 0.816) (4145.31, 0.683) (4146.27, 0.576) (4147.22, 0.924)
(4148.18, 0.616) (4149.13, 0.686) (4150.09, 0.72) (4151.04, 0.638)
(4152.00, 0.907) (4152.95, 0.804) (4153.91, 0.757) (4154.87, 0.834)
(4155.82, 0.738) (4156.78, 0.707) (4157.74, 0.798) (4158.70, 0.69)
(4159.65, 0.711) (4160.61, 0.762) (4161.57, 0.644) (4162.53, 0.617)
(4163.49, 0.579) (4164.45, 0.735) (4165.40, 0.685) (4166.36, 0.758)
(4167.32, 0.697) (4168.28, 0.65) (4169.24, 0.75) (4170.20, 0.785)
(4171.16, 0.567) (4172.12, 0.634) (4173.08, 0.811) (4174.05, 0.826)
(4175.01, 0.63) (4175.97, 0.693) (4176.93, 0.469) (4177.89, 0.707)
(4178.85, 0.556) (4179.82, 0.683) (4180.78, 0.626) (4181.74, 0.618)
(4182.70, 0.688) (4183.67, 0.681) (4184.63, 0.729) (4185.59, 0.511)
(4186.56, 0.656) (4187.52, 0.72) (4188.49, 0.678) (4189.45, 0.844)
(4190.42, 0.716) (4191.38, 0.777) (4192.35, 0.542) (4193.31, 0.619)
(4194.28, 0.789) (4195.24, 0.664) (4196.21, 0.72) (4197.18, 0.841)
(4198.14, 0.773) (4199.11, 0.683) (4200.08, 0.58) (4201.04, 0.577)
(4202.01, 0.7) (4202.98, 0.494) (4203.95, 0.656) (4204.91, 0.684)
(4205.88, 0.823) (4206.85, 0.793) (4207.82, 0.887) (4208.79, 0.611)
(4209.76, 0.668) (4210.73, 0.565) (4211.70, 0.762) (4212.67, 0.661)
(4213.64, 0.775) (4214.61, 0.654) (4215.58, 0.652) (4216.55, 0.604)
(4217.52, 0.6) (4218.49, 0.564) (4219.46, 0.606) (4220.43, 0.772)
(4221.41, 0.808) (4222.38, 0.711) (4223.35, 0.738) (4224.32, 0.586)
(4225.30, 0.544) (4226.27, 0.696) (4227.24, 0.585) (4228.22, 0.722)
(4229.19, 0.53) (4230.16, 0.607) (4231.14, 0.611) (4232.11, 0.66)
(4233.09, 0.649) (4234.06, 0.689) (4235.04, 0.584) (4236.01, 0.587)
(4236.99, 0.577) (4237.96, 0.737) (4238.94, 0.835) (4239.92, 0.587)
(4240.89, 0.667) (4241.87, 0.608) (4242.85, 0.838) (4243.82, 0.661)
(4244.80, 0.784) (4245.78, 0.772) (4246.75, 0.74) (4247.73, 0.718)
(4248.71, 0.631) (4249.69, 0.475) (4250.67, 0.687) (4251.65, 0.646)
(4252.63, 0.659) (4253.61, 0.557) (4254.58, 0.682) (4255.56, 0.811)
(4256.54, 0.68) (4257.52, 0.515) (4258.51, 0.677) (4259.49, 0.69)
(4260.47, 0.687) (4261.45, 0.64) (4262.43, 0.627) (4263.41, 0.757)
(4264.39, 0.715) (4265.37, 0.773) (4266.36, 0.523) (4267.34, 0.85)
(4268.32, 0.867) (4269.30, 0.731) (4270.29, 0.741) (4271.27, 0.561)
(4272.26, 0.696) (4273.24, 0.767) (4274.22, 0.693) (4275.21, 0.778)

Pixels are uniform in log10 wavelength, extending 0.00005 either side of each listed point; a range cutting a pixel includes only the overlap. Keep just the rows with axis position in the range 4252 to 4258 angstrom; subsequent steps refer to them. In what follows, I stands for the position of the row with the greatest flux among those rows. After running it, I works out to 4255.56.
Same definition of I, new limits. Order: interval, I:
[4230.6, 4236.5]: 4234.06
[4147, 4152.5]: 4147.22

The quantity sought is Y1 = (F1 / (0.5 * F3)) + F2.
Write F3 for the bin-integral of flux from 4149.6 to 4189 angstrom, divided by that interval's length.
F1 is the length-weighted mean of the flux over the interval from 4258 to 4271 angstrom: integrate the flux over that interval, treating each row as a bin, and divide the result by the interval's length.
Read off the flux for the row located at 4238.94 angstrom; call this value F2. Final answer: 2.88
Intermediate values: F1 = 0.711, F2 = 0.835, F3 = 0.694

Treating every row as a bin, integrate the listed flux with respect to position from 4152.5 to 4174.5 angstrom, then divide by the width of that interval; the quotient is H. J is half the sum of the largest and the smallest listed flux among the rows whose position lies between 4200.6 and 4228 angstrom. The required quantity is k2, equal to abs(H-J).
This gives 0.03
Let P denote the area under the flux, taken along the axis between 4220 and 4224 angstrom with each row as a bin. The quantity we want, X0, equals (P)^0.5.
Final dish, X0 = 1.7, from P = 3.0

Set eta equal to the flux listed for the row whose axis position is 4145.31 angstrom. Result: 0.683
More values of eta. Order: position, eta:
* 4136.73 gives 0.638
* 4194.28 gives 0.789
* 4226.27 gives 0.696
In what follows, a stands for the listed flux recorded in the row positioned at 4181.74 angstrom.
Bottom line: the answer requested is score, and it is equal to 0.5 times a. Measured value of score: 0.31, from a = 0.618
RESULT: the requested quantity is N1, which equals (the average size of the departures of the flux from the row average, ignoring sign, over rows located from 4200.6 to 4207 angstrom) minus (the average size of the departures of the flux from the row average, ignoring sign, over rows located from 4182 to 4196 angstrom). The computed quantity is 0.020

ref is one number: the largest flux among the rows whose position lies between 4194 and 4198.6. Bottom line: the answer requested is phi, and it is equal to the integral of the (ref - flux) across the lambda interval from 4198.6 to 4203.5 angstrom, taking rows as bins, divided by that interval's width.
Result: 0.23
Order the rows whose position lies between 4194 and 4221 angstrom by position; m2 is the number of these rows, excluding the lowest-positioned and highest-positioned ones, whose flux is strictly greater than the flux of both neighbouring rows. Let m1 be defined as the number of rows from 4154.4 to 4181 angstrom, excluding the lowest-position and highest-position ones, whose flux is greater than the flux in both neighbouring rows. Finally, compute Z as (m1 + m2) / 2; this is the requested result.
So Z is 8.00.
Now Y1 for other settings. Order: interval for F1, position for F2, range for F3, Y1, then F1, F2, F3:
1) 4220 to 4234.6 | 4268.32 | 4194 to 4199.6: 2.64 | 0.659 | 0.867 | 0.743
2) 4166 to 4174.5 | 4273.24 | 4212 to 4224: 2.88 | 0.718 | 0.767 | 0.679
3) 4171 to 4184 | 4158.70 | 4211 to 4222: 2.64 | 0.658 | 0.69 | 0.676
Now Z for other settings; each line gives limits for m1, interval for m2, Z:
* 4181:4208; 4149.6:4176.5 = 8.50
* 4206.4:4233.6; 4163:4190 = 9.50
